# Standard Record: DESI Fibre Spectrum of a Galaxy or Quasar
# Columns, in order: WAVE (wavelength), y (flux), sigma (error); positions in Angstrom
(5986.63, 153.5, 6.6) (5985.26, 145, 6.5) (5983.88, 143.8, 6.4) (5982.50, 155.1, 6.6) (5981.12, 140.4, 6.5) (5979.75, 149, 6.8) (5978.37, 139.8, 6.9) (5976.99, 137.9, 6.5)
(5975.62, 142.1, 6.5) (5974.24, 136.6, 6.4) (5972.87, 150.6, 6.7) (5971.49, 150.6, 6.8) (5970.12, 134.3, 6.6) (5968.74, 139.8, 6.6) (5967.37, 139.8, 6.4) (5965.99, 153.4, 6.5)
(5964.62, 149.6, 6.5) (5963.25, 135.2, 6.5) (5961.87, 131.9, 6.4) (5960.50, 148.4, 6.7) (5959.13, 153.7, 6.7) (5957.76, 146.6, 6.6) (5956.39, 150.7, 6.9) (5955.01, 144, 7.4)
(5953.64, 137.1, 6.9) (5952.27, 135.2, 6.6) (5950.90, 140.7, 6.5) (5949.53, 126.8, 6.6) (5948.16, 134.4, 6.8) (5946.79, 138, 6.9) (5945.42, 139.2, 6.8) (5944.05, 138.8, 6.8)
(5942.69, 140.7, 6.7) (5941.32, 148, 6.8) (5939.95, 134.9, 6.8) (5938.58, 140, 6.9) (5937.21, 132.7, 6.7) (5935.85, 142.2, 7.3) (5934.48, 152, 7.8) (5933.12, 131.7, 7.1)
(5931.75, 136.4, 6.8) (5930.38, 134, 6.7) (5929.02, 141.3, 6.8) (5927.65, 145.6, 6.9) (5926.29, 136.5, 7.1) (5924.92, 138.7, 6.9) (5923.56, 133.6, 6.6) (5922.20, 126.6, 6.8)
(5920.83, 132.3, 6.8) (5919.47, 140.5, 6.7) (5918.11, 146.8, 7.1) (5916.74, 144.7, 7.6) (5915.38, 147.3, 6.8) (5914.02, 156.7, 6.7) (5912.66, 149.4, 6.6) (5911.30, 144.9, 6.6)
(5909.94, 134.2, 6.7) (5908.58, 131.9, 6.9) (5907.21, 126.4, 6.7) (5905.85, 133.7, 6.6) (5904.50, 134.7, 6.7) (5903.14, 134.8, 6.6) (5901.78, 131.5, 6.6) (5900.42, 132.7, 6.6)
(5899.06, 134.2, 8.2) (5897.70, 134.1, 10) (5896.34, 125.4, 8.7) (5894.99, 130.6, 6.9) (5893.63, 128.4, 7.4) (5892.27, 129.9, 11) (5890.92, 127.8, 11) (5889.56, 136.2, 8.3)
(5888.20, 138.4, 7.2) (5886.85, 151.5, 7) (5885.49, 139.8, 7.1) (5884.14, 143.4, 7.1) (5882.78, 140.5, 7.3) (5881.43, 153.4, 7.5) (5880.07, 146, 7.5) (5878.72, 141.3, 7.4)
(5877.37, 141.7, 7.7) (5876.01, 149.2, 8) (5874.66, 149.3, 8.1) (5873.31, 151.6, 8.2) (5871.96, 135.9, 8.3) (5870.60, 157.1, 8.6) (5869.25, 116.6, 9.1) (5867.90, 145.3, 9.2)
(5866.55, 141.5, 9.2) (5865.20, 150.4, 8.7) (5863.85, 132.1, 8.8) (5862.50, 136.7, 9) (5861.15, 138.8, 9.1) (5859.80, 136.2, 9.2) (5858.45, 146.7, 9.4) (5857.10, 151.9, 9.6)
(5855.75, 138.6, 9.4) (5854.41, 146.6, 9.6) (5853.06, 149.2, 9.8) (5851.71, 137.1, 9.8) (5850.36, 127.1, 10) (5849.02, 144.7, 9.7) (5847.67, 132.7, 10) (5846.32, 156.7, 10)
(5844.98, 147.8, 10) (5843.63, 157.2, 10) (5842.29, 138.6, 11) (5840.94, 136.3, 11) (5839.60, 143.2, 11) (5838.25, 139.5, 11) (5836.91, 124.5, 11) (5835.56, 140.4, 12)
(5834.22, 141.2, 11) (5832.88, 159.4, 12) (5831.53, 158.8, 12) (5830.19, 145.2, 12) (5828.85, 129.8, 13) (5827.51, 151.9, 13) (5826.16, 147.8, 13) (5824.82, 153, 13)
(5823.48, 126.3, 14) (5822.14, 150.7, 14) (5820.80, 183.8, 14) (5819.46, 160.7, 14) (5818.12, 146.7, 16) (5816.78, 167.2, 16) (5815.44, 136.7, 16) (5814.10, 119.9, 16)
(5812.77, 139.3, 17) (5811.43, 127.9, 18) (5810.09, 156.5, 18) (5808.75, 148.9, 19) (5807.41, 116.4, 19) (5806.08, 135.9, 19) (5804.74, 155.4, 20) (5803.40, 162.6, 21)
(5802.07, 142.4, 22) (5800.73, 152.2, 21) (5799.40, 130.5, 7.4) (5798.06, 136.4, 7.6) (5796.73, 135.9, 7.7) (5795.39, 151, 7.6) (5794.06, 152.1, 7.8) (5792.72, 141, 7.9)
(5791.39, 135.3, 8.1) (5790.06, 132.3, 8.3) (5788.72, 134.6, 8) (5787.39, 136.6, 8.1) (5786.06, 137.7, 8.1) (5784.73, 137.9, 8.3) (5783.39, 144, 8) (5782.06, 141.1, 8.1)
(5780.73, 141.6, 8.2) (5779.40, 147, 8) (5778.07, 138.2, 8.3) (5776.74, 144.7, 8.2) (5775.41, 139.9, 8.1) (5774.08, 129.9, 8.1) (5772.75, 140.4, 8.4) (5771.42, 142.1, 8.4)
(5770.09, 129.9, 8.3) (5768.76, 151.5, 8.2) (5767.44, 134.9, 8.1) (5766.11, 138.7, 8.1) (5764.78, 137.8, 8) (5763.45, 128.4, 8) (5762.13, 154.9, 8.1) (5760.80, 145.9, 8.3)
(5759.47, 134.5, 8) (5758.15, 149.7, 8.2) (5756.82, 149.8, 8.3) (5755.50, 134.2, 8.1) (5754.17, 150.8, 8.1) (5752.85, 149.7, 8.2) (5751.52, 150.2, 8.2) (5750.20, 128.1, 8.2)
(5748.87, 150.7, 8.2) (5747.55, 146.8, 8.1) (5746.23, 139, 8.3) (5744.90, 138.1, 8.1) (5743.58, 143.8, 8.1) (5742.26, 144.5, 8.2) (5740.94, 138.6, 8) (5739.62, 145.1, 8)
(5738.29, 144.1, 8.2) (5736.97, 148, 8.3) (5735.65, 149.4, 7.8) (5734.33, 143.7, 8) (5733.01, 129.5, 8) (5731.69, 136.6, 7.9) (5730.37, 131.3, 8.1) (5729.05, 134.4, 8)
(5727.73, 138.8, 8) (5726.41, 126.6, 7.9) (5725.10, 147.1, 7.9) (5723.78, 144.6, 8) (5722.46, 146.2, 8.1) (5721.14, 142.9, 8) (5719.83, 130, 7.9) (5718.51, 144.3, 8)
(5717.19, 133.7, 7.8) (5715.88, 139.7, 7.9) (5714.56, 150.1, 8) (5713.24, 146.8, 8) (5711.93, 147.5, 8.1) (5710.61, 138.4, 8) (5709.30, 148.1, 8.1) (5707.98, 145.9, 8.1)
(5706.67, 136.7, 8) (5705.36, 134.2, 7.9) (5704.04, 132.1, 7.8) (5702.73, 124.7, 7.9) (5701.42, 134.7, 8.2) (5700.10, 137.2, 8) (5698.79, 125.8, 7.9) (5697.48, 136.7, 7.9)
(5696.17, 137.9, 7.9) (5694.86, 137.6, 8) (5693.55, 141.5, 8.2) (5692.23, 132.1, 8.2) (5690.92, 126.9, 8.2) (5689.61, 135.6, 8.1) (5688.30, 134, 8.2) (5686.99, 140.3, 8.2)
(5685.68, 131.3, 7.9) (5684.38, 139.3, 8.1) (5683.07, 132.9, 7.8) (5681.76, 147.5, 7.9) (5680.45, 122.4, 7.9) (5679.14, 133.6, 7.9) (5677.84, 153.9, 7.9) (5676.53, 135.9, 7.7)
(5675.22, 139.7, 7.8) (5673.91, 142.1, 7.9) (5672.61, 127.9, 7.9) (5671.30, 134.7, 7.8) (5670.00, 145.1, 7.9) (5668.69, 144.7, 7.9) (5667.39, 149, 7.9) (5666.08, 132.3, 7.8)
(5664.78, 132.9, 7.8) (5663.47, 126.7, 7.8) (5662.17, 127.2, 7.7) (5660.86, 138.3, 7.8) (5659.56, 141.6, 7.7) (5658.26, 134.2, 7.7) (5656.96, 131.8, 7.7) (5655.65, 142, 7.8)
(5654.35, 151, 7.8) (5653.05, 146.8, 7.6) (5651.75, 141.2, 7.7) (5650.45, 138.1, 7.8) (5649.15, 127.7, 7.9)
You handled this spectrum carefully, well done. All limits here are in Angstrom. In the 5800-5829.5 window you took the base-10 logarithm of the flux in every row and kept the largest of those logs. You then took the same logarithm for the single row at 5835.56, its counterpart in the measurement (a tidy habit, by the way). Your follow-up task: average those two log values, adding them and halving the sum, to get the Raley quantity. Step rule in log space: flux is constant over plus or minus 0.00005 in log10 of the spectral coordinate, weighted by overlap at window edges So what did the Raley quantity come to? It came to 2.21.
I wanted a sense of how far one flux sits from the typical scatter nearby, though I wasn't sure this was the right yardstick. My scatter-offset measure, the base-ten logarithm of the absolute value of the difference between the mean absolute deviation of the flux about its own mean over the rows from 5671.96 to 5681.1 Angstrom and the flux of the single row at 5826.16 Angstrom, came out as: 2.15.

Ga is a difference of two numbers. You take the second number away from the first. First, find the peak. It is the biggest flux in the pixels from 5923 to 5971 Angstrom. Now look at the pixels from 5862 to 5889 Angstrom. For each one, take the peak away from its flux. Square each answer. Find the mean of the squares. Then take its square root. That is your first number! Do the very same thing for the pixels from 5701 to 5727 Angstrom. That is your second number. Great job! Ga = -2.1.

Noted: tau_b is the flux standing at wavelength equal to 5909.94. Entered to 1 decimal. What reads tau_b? 134.2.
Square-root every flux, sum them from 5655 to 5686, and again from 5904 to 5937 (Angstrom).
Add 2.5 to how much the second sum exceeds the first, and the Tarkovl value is 5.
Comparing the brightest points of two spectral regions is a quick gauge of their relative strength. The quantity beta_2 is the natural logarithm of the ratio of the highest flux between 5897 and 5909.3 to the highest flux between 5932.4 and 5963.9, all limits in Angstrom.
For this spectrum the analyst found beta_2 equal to -0.13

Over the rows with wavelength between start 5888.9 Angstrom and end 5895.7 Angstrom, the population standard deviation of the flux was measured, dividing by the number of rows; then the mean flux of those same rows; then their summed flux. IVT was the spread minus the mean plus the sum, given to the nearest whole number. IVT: 525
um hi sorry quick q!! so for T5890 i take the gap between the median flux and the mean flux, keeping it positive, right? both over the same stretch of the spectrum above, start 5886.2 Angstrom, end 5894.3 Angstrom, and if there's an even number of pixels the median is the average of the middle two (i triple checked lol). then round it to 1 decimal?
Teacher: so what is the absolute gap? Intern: 2.3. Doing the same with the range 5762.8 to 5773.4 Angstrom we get 0.3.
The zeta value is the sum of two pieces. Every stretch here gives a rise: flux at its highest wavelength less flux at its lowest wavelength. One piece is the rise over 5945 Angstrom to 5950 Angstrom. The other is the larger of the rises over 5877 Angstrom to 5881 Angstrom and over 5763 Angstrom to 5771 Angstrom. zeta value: -8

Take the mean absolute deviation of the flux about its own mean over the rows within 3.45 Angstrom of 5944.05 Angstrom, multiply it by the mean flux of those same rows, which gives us 398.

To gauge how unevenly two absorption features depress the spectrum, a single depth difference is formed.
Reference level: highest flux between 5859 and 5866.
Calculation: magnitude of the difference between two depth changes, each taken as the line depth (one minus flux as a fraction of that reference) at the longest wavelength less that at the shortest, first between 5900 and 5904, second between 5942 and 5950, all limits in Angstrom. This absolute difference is 0.11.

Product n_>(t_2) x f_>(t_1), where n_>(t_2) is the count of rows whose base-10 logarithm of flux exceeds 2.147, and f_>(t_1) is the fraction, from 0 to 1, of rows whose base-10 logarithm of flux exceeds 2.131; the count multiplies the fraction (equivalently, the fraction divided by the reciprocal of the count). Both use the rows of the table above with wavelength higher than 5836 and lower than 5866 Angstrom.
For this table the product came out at 8.2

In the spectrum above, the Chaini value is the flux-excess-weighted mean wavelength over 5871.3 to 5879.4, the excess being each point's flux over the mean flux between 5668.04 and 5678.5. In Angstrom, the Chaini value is 5875.3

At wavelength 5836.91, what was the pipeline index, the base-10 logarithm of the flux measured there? 2.095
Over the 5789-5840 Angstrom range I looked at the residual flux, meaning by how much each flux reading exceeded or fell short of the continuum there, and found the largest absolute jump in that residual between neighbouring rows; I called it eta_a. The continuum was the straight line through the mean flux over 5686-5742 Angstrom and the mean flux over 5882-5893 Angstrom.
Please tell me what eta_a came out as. 33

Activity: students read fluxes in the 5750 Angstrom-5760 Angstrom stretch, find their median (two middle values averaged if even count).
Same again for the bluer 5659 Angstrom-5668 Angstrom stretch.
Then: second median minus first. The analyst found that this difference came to -17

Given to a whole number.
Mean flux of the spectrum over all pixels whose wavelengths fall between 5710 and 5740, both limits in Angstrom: 141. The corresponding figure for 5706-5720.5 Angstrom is 142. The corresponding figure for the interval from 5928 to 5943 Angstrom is 139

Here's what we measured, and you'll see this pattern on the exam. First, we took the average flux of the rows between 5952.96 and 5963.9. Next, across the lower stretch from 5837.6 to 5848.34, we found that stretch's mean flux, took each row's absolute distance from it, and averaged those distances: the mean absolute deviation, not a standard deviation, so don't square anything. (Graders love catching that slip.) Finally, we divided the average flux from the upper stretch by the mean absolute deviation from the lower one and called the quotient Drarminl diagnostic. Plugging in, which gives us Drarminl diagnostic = 19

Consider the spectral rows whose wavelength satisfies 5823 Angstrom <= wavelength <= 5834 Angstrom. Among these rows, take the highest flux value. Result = 159.4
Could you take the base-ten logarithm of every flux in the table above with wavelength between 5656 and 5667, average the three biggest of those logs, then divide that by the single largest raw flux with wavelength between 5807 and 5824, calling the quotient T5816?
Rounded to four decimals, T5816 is 0.0116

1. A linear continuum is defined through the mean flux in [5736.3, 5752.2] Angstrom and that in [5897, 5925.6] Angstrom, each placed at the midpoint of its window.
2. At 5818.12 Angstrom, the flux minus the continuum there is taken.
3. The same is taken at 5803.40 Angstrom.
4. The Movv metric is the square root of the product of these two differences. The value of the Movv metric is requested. 11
